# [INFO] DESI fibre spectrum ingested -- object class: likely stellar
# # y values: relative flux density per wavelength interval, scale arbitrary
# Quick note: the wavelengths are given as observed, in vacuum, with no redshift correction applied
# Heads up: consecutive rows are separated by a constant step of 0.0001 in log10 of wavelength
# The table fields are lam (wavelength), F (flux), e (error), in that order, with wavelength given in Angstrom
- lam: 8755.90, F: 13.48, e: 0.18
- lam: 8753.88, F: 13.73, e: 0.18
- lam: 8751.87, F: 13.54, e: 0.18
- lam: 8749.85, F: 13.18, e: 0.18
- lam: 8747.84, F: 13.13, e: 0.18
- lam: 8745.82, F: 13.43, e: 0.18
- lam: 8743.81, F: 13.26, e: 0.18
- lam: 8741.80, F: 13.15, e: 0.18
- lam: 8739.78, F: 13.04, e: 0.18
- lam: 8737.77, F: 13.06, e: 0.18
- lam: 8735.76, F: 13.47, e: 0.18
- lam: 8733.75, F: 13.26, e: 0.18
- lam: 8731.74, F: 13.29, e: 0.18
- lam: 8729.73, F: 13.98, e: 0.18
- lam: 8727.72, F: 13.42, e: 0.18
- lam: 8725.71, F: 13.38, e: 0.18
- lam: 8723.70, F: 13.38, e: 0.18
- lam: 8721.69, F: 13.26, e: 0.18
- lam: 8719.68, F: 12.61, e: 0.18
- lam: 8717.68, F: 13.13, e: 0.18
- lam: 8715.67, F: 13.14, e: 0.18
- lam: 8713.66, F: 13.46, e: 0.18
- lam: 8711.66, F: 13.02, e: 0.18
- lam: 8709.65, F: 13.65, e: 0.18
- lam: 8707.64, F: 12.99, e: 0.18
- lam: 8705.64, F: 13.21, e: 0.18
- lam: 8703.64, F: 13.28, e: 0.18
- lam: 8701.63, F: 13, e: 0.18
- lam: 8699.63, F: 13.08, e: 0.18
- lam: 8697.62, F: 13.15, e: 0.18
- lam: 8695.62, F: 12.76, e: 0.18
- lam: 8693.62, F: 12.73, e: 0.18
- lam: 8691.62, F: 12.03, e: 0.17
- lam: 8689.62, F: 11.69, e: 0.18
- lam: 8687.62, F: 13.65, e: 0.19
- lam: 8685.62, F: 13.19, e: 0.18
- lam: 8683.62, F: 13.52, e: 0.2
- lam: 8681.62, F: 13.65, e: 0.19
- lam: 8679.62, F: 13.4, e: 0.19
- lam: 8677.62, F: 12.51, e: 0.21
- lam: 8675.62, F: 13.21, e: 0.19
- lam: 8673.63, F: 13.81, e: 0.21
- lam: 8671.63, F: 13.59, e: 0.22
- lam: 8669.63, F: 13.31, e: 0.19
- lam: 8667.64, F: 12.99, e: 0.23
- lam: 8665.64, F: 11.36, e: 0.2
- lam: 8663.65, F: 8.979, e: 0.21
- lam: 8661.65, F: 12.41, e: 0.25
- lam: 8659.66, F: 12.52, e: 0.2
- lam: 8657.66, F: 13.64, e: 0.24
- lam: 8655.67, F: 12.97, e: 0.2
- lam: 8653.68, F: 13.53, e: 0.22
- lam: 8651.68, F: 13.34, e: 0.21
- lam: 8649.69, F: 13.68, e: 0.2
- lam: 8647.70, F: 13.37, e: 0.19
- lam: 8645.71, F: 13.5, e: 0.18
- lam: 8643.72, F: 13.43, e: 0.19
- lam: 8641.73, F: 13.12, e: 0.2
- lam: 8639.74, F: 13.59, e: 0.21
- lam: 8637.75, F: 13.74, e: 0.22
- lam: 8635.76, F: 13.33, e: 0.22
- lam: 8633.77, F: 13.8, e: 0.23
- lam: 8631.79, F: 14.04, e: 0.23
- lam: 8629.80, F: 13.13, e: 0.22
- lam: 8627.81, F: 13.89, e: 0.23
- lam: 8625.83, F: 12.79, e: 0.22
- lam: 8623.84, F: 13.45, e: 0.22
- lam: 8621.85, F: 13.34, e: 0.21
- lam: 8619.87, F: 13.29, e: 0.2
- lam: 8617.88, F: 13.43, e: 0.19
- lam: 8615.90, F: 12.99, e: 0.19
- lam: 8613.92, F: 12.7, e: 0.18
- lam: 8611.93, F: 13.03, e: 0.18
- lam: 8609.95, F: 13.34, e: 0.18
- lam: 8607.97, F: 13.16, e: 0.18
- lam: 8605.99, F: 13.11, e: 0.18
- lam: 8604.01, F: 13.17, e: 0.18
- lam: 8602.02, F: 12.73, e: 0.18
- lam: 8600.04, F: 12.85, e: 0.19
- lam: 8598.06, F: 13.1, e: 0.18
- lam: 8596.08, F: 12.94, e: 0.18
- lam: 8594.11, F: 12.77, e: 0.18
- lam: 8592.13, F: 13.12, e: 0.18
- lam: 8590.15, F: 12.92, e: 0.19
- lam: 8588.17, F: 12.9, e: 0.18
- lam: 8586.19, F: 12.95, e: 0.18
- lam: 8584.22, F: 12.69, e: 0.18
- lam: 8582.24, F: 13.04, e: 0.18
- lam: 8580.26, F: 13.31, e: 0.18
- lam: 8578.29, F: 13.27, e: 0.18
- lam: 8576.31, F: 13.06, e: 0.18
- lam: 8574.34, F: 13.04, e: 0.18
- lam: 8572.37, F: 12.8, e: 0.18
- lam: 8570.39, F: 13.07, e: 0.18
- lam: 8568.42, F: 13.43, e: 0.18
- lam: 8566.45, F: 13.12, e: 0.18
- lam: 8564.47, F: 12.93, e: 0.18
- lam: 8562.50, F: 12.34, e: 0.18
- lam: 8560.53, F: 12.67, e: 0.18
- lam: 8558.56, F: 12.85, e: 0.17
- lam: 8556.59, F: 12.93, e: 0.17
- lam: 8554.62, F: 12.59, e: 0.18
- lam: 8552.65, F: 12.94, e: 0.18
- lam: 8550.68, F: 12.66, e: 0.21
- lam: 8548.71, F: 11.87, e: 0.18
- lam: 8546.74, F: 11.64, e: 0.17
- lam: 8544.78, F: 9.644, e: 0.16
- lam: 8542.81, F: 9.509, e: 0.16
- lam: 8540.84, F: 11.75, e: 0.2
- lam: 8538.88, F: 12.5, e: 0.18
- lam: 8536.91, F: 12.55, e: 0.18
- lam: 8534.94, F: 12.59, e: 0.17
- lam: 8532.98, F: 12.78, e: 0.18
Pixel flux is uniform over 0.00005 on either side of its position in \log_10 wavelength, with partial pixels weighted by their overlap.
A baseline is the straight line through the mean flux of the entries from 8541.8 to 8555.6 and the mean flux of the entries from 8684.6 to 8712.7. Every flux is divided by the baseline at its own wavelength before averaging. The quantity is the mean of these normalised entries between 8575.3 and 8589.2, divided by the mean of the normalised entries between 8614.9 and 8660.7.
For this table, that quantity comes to 1.02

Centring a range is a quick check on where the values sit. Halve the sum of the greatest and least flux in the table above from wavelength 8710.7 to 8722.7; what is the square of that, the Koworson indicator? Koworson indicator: 170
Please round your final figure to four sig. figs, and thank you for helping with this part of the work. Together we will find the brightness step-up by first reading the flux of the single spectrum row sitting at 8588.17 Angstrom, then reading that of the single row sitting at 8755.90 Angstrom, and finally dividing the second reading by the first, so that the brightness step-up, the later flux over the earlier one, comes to 1.045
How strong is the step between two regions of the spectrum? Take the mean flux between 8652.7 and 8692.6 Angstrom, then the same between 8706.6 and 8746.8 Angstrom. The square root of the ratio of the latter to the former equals 1.02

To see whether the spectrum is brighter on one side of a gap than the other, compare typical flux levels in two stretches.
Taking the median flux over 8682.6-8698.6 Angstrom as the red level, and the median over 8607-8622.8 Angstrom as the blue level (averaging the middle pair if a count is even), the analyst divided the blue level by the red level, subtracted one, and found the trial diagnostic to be 0.021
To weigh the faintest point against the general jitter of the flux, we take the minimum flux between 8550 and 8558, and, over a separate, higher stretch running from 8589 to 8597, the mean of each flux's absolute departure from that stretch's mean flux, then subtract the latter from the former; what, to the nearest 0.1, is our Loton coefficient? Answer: 12.5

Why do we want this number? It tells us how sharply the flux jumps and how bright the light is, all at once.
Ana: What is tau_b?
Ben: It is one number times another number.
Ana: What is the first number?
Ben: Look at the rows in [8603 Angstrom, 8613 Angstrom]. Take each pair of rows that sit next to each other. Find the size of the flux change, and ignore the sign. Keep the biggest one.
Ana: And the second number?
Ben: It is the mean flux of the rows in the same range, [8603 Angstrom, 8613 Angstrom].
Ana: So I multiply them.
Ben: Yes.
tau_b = 4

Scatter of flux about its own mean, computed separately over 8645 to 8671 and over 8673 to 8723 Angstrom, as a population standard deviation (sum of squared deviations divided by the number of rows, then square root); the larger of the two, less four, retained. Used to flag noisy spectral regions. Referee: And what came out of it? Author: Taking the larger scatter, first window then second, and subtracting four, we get -2.75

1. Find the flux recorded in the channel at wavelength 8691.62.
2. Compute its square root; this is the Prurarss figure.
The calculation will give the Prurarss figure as 3.47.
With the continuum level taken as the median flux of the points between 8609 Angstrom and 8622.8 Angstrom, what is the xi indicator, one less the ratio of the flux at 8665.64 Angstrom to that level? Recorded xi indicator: 0.15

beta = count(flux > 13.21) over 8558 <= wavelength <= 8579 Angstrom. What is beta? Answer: 2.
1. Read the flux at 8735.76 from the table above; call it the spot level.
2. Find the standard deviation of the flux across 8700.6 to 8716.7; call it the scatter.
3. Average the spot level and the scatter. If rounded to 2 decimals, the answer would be 6.85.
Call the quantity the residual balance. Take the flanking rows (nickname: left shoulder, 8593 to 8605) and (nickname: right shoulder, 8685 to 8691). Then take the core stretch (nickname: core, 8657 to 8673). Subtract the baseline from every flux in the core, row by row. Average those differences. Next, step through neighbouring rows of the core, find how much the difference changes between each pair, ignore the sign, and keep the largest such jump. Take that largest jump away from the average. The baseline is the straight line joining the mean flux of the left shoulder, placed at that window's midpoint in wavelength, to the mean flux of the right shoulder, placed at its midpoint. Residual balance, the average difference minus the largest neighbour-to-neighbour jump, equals -3.9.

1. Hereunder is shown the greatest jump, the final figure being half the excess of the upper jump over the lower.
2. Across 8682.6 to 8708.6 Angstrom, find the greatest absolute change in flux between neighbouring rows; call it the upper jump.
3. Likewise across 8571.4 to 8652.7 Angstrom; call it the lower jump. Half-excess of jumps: 0.4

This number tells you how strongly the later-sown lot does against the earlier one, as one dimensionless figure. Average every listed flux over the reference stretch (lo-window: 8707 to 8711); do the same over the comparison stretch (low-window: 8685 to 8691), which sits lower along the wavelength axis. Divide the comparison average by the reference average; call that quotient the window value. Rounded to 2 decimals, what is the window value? 0.96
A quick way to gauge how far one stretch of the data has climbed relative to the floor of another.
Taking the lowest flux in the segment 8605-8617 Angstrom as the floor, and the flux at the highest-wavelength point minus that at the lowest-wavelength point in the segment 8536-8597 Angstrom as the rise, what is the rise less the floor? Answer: -12.3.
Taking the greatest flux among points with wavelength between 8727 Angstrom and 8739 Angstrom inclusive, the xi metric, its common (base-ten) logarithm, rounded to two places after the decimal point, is 1.15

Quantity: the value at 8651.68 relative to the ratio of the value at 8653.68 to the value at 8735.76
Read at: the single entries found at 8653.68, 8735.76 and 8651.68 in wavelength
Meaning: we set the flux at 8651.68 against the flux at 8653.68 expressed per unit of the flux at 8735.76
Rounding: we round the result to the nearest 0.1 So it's 13.3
